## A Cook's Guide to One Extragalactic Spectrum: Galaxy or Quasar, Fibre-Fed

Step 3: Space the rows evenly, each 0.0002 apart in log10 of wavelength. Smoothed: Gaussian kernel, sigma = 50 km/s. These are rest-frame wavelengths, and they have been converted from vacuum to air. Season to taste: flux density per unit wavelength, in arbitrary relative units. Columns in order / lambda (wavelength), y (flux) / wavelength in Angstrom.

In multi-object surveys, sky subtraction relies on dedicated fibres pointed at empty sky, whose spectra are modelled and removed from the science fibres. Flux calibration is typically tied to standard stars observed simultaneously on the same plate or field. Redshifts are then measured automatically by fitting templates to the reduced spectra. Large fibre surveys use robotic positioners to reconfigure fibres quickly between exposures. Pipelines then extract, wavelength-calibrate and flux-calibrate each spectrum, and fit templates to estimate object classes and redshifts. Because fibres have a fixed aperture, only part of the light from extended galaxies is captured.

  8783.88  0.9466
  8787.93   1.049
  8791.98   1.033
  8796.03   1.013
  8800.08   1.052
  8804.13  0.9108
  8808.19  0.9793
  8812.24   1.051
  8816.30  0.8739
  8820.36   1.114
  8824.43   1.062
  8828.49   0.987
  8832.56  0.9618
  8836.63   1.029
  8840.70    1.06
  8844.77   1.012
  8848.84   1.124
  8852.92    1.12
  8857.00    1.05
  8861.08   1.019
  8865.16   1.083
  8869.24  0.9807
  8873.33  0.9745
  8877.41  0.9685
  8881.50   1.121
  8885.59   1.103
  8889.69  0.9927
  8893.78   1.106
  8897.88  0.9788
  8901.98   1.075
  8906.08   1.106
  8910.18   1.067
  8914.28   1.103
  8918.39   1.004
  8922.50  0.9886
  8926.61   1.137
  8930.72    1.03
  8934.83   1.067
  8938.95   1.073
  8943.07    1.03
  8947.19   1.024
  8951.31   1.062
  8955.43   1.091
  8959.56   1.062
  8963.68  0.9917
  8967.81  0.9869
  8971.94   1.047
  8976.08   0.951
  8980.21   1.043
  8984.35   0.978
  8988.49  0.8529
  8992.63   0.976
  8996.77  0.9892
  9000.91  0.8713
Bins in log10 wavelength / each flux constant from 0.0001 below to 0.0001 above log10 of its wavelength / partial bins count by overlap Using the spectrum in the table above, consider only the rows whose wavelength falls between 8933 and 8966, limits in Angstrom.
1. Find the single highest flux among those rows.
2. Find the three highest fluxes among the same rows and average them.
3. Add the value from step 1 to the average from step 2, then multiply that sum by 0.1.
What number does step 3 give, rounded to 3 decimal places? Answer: 0.217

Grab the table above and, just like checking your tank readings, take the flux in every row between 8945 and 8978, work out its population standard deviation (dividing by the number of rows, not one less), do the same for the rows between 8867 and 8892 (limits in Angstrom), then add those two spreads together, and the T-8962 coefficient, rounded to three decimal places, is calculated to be 0.107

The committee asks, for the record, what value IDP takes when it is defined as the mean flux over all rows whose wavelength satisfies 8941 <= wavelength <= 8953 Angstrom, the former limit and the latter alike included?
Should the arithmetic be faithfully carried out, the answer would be 1.04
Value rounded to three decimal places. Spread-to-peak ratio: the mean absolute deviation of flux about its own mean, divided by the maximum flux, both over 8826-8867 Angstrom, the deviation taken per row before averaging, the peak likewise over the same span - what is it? 0.038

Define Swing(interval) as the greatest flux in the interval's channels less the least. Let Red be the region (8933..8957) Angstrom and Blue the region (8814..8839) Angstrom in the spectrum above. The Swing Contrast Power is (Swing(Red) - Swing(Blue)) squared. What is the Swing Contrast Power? 0.030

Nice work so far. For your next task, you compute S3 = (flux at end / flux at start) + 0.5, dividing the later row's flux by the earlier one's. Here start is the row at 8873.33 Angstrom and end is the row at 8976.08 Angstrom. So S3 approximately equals 1.48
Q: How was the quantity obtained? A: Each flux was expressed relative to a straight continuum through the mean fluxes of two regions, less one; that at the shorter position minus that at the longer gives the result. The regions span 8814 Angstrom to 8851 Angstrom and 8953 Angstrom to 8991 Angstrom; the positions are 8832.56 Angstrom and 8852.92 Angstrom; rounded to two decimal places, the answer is -0.16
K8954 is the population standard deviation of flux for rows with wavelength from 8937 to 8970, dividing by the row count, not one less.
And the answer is 0.036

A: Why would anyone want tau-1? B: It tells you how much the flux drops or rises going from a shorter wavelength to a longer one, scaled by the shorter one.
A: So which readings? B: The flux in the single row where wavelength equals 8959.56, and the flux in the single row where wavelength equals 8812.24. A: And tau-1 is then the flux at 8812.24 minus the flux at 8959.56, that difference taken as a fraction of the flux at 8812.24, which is -0.010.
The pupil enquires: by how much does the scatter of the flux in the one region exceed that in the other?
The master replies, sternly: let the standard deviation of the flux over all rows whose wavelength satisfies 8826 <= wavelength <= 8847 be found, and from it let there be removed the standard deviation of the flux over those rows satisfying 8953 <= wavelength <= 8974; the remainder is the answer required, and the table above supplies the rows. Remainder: -0.007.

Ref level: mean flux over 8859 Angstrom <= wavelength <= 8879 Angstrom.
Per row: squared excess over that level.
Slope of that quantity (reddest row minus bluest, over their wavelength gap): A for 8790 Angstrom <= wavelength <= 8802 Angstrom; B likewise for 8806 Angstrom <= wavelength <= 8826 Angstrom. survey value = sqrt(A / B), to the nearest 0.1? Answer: 1.1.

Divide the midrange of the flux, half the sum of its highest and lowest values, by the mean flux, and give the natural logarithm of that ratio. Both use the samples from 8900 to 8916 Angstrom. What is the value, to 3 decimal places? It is -0.001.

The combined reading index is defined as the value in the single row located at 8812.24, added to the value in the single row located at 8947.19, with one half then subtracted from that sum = 1.575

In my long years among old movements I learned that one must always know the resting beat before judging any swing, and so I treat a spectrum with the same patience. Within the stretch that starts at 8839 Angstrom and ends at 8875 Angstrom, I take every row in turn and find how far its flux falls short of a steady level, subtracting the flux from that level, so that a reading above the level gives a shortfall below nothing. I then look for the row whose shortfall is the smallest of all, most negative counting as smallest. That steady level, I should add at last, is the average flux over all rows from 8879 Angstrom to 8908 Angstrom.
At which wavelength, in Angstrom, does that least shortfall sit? 8848.84 Angstrom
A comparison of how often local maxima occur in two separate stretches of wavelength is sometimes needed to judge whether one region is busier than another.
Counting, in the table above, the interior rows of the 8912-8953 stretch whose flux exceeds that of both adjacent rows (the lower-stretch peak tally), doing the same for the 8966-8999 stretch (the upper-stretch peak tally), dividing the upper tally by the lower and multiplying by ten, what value 10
